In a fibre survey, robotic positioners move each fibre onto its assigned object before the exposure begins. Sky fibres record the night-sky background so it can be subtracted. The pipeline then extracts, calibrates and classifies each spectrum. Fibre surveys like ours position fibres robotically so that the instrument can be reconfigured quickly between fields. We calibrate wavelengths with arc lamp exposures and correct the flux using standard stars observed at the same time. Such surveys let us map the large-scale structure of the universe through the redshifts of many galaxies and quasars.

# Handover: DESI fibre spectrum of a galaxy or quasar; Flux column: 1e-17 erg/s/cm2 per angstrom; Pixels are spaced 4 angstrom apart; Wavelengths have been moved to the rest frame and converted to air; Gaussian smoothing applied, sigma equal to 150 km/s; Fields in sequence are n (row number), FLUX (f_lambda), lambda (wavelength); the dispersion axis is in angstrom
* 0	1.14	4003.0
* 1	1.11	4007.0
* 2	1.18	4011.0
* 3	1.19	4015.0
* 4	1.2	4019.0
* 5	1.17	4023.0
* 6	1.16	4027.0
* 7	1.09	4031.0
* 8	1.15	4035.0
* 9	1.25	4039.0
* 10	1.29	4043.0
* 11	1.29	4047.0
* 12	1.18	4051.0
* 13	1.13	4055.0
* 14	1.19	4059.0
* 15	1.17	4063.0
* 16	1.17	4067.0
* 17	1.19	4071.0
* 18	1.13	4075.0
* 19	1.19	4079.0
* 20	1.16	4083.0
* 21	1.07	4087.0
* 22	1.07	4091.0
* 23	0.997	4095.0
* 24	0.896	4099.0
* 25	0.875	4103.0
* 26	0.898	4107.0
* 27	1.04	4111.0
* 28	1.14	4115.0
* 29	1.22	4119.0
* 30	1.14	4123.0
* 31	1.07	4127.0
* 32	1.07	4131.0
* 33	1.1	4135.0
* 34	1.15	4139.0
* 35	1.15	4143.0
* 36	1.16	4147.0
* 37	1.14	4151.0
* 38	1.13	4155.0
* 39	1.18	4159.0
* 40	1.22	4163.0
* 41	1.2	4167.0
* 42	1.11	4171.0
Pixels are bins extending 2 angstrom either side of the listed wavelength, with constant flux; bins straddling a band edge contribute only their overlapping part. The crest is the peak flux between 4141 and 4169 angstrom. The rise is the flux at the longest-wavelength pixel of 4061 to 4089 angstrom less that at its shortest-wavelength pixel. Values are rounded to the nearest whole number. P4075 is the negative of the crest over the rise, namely 12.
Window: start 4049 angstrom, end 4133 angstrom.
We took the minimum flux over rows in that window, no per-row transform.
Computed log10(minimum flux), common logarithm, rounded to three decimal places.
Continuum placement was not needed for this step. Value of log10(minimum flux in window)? -0.058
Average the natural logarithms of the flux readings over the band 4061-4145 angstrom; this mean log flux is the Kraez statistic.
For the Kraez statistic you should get 0.08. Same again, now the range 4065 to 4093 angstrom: 0.13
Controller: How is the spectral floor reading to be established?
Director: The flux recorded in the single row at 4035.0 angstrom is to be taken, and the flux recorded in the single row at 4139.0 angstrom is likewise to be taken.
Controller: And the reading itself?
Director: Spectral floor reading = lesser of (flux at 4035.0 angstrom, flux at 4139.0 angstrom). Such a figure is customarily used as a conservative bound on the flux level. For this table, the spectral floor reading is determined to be 1.15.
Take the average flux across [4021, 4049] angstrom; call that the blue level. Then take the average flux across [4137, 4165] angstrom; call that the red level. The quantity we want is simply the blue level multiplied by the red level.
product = 1.39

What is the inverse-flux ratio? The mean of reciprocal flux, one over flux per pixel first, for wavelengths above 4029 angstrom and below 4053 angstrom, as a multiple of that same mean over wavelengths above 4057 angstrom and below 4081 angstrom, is 0.97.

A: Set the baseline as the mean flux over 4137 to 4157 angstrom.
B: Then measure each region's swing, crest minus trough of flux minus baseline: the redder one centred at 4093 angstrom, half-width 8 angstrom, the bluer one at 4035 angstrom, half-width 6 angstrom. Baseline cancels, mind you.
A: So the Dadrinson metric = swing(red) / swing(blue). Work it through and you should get 1.1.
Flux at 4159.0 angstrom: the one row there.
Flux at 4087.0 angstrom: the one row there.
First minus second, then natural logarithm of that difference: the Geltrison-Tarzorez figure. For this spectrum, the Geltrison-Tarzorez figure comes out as -2.2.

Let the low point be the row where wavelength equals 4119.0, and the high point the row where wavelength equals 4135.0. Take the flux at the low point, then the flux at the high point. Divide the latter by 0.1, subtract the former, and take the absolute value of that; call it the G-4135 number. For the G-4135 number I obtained 9.8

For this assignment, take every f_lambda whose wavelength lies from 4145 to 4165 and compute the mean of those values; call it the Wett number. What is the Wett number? 1.17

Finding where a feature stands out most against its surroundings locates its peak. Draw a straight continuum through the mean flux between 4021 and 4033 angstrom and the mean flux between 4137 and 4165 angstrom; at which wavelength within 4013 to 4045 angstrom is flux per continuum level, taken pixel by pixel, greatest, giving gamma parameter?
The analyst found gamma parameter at 4043.0 angstrom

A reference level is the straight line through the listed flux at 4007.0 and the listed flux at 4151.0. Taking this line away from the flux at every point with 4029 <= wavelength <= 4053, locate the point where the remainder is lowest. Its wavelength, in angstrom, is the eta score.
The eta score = 4031.0 angstrom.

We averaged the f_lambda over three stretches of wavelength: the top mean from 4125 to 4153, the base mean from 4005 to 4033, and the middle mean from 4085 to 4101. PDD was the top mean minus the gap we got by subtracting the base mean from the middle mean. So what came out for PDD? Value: 1.27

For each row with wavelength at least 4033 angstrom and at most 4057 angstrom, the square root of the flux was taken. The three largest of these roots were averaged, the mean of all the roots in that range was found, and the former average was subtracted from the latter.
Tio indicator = -0.028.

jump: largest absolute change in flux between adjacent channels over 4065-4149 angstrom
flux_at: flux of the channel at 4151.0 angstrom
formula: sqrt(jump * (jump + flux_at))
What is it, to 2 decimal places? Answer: 0.43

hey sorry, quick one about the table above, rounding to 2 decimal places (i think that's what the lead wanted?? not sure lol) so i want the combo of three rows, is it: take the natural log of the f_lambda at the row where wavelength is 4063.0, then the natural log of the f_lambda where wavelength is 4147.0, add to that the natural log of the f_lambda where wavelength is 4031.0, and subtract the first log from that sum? 0.08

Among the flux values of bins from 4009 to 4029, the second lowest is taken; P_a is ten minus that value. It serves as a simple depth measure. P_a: 8.83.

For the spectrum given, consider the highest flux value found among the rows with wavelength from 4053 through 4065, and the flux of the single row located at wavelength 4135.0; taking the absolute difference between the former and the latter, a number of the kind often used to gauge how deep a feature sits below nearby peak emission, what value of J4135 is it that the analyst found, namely 0.09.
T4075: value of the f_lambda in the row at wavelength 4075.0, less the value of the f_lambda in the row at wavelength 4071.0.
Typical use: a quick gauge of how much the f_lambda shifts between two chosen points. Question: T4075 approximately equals -0.06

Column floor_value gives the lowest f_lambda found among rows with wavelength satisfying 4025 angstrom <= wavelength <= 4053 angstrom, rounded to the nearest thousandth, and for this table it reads 1.090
